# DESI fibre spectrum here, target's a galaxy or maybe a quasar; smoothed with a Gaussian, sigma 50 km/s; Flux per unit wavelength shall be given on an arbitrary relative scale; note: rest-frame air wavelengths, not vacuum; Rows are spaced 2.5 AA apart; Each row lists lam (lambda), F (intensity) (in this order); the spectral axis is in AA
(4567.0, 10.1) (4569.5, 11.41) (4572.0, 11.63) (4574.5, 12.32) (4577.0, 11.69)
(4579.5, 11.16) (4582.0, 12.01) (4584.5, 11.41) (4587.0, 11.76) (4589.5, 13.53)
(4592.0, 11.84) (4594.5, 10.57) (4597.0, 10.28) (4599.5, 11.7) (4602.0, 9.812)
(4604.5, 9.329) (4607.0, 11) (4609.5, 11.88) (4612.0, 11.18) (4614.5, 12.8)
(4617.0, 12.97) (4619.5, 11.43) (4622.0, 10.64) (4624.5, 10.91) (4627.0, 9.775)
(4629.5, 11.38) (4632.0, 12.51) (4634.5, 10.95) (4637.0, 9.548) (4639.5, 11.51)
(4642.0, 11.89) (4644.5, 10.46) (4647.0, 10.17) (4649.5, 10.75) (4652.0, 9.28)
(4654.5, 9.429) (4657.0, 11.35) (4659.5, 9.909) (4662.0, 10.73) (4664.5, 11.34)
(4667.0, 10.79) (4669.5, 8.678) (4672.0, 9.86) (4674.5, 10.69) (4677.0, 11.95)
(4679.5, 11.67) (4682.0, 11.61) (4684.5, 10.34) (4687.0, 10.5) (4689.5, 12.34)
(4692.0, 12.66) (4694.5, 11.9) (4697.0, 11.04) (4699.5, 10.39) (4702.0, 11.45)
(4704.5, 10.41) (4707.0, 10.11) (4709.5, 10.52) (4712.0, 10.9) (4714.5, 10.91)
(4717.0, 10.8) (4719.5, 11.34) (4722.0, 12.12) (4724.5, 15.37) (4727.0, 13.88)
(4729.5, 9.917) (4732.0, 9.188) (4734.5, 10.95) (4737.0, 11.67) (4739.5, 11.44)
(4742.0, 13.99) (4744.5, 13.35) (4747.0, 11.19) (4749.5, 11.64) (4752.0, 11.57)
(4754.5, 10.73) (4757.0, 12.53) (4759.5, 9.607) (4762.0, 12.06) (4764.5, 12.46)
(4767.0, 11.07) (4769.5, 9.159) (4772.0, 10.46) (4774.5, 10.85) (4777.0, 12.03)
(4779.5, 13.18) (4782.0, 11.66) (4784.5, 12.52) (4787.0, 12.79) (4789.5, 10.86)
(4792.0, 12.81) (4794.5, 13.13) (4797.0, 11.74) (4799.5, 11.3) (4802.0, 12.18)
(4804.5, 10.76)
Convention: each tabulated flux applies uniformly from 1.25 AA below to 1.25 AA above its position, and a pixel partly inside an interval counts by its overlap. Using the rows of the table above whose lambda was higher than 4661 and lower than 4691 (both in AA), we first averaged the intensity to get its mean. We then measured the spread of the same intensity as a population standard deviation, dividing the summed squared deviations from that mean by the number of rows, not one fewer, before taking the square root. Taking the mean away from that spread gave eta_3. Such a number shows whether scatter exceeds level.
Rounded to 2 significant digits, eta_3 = -9.9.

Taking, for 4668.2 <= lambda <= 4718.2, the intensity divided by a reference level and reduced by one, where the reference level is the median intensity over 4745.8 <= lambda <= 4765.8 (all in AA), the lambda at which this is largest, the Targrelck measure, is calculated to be 4692.0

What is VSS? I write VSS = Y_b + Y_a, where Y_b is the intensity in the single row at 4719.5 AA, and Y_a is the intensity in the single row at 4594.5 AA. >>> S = 21.9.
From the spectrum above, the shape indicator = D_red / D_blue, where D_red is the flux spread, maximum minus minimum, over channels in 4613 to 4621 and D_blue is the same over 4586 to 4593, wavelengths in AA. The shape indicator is 0.87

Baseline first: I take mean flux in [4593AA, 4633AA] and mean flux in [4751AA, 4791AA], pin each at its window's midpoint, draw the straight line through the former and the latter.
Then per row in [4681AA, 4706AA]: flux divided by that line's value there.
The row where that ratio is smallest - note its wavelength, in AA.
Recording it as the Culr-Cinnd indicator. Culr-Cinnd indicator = 4684.5 AA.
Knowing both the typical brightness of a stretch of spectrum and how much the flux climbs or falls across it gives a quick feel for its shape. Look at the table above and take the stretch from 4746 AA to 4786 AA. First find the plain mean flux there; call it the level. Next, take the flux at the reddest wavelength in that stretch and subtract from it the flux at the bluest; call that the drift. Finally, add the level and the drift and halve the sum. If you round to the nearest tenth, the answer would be 6.4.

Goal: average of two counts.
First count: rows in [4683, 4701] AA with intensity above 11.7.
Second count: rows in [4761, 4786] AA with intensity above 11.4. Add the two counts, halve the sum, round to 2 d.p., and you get 4.50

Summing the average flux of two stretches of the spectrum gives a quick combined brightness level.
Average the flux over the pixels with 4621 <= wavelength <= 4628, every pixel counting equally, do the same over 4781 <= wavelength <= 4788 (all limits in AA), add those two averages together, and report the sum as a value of 22.8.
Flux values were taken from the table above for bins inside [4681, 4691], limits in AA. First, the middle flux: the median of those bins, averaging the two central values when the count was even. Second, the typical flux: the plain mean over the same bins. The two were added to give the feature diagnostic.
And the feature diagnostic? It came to 22.3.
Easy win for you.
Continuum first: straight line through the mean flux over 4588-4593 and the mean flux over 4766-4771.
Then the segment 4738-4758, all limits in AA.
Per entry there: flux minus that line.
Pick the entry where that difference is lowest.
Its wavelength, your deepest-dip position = 4754.5 AA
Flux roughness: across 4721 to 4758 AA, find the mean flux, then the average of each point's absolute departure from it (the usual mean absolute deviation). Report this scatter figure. 1.26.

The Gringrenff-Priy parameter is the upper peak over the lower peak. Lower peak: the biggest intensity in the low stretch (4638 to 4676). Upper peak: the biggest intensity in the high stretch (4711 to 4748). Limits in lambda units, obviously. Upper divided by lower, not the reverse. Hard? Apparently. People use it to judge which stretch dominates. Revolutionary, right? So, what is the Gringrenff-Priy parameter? 1.29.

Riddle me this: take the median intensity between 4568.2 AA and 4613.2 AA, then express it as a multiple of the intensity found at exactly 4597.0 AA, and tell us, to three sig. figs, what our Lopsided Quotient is 1.12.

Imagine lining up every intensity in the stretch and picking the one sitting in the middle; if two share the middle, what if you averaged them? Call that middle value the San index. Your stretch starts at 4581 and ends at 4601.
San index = 11.73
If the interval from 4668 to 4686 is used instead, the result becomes 10.69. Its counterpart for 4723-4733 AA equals 11.90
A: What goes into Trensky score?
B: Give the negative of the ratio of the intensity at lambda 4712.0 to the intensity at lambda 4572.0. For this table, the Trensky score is -0.94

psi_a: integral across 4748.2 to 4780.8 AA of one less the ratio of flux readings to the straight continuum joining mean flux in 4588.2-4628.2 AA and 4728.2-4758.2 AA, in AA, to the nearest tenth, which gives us 0.6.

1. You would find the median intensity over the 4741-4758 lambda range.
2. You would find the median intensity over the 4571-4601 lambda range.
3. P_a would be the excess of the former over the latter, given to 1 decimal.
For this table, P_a -0.1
